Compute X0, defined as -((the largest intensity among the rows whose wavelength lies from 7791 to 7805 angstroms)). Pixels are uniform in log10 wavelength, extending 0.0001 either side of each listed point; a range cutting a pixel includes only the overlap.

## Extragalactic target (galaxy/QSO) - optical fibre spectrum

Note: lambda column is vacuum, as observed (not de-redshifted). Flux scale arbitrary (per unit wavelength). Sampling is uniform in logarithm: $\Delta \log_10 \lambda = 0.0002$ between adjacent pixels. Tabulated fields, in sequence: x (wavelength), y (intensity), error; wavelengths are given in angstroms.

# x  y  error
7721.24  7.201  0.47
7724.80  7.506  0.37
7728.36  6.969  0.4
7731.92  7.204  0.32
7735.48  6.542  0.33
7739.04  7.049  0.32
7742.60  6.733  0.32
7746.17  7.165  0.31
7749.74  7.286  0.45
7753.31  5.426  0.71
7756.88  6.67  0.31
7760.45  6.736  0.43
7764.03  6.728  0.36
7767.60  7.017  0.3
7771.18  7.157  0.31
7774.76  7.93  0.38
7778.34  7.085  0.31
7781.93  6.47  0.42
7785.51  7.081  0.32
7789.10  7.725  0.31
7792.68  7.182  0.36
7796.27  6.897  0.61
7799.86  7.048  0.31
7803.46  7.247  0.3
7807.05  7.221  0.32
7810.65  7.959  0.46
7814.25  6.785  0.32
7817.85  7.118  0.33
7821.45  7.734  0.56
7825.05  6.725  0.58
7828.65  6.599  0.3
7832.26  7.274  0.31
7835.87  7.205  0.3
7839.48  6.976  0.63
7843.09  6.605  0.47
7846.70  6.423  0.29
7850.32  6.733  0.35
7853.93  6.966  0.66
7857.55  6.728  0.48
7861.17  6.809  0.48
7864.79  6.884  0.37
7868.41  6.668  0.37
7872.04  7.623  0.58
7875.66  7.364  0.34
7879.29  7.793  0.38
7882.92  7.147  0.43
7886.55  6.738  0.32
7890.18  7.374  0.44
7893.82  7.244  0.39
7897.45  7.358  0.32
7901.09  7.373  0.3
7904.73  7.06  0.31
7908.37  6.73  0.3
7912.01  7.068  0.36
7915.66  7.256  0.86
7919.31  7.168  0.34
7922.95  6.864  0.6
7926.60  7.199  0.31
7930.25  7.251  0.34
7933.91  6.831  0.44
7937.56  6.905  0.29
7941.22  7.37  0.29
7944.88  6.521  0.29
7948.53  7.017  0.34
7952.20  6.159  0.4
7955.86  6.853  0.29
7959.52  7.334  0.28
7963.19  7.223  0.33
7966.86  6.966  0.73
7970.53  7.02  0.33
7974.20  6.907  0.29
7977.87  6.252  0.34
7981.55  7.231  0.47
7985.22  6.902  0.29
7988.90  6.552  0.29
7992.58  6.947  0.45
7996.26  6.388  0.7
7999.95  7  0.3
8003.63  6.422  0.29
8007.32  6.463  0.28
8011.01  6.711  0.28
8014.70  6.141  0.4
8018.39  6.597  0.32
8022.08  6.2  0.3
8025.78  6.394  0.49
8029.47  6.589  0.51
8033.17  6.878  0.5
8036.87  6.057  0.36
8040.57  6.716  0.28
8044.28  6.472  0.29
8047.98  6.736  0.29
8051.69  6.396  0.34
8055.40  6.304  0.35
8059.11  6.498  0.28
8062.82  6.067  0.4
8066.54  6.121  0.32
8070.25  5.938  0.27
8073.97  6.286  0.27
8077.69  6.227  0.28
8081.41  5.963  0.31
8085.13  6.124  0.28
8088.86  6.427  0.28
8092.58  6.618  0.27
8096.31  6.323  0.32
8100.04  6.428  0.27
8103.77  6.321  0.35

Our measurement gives -7.2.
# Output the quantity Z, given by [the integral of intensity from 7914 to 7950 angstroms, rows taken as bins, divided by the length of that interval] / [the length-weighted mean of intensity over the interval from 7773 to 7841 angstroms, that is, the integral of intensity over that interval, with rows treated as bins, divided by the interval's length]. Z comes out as 0.98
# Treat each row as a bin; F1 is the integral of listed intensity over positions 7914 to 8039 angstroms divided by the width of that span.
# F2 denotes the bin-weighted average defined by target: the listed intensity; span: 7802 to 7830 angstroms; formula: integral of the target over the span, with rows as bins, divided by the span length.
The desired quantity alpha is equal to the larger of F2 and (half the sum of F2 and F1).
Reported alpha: 7.18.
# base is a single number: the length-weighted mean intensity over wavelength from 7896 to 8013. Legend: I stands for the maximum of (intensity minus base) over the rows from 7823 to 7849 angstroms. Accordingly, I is 0.36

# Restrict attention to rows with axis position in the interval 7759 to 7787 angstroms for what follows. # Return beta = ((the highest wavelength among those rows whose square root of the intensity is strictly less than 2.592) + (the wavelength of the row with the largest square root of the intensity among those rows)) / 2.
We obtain 7778.3 angstroms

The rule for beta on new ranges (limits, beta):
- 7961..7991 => 7985.2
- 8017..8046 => 8038.7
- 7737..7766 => 7753.3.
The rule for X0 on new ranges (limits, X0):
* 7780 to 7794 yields -7.7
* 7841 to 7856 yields -7.0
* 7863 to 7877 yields -7.6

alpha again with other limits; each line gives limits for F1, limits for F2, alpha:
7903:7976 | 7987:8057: 6.75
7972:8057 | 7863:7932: 7.17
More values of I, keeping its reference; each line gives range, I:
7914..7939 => 0.34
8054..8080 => -0.41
